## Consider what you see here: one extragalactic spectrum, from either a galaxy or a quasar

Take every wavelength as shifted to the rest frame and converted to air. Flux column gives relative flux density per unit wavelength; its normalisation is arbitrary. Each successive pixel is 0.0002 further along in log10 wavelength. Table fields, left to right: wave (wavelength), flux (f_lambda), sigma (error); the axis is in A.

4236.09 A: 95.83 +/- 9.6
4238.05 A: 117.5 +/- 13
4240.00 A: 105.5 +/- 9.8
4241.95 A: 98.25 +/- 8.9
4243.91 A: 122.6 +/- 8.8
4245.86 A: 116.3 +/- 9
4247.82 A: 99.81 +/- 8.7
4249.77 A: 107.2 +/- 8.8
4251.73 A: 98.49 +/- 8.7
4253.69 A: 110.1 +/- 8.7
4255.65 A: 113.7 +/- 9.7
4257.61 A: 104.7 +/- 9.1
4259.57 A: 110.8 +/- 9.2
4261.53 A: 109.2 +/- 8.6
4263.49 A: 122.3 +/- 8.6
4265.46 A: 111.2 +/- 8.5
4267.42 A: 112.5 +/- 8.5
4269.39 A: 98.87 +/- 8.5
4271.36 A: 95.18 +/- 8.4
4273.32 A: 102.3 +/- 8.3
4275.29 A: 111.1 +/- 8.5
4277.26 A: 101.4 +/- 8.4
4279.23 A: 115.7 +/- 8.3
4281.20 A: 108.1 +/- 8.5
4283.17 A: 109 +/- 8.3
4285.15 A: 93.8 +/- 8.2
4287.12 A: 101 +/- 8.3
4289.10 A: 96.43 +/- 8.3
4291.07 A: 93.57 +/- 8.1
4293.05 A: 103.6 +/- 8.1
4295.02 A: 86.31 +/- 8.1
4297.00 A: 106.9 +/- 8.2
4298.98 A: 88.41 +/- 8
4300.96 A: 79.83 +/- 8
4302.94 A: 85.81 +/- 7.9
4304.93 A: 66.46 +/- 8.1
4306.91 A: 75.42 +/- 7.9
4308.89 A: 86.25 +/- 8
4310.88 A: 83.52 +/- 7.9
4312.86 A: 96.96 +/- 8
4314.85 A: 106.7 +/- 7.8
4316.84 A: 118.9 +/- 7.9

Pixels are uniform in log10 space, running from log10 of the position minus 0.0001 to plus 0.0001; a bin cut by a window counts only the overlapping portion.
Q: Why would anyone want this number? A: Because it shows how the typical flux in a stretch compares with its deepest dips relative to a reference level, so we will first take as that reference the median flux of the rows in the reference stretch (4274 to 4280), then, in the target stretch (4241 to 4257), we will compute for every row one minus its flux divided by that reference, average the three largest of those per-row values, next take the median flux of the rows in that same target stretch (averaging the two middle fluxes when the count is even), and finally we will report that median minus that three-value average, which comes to 109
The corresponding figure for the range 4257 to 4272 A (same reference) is 110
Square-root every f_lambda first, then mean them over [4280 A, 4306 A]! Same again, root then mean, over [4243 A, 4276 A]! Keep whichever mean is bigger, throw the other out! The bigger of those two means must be 10.41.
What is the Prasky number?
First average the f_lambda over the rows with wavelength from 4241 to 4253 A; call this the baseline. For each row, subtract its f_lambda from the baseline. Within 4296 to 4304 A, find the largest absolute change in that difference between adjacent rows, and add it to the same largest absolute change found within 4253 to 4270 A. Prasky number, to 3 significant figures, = 32.1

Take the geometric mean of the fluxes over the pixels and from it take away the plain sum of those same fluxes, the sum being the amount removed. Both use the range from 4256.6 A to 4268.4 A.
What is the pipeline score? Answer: -559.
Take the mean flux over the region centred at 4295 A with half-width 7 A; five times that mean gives 468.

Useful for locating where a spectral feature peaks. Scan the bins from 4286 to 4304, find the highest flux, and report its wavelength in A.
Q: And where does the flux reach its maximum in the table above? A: 4297.00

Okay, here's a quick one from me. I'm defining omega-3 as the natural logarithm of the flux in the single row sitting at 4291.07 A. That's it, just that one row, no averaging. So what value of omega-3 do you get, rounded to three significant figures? 4.54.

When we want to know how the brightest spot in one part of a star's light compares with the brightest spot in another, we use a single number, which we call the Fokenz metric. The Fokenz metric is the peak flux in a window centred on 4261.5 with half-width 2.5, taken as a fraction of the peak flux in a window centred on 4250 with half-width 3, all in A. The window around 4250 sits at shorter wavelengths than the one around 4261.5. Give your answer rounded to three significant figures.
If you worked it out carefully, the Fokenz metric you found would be 1.14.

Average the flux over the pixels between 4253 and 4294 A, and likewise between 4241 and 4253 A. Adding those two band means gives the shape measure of 213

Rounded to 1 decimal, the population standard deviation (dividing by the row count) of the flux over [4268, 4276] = 5.9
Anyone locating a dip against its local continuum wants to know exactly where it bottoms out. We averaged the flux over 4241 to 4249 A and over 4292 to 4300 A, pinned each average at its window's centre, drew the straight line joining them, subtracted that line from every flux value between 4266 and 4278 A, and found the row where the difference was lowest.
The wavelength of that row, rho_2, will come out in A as 4271.36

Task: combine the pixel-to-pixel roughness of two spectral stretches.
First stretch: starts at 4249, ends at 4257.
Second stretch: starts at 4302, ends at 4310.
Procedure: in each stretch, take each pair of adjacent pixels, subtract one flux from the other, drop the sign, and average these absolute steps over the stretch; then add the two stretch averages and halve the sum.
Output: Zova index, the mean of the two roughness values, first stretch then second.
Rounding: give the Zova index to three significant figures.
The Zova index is 10.5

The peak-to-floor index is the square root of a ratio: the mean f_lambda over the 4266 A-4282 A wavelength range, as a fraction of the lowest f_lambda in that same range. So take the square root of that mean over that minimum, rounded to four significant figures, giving 1.054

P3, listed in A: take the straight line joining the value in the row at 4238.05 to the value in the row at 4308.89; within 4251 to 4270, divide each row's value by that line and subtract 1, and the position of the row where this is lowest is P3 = 4251.73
